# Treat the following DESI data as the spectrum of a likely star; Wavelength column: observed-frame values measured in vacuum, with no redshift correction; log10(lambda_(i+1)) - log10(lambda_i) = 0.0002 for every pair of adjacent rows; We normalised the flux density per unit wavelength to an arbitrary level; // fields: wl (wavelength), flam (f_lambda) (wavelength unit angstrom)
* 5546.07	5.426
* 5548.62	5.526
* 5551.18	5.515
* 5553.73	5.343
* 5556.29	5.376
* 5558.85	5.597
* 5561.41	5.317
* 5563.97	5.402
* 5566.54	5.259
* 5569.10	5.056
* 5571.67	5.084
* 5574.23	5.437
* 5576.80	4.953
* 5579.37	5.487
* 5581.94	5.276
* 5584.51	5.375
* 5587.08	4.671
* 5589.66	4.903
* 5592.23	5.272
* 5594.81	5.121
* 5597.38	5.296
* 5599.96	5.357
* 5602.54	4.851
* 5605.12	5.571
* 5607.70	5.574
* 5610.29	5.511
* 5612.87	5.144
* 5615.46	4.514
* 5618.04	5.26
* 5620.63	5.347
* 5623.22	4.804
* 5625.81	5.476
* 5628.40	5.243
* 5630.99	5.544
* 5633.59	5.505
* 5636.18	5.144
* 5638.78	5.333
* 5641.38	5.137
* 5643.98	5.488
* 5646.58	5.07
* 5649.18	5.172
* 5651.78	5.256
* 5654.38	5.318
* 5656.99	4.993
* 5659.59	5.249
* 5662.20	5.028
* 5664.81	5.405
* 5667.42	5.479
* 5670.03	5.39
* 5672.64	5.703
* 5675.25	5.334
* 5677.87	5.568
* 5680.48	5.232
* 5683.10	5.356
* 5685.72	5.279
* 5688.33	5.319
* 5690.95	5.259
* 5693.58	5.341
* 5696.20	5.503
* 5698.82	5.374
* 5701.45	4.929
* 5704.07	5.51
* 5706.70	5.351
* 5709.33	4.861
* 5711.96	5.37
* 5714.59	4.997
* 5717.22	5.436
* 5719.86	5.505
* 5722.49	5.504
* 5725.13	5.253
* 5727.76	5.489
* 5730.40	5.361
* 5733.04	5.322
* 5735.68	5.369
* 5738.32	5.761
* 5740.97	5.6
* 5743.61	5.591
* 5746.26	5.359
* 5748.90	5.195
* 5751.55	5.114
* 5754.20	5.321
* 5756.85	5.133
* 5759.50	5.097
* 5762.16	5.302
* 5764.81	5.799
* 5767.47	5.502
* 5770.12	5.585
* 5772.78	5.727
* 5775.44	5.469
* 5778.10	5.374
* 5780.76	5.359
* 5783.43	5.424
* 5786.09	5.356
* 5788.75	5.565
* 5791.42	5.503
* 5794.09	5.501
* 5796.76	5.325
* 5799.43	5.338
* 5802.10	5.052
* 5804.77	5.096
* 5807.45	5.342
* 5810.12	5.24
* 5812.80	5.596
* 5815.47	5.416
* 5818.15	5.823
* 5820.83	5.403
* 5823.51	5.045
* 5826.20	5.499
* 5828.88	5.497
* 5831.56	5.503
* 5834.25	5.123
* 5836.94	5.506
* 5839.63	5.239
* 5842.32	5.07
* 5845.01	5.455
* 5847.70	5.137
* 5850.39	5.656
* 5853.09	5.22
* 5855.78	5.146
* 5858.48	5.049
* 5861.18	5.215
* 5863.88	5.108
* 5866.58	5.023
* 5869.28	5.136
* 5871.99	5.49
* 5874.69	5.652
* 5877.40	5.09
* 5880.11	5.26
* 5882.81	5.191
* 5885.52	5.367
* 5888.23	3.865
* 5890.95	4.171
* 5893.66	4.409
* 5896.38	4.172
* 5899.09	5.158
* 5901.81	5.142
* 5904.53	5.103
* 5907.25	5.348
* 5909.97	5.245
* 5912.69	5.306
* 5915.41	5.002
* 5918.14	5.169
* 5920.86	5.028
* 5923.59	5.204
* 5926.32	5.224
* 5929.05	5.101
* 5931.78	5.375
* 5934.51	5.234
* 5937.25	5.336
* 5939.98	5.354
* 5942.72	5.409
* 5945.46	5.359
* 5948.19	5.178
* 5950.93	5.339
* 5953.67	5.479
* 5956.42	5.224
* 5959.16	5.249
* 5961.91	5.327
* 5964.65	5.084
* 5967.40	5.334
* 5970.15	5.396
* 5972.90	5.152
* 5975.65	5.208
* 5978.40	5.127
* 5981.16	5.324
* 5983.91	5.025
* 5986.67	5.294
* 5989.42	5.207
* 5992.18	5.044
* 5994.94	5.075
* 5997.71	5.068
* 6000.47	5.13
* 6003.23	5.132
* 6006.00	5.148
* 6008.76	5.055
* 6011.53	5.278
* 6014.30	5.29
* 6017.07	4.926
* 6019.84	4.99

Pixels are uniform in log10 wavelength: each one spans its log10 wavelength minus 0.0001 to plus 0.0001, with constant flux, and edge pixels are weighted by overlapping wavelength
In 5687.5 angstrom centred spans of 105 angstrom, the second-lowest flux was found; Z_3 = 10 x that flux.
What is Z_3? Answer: 49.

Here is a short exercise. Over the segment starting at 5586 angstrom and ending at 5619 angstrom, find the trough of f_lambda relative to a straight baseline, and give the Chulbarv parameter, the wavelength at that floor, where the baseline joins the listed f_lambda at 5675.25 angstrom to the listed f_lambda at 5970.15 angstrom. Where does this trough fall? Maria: 5615.46 angstrom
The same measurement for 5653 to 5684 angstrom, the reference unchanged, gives 5656.99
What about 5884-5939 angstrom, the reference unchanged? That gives 5888.23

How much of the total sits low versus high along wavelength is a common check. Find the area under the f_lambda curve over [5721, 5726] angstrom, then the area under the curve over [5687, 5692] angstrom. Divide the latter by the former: 0.98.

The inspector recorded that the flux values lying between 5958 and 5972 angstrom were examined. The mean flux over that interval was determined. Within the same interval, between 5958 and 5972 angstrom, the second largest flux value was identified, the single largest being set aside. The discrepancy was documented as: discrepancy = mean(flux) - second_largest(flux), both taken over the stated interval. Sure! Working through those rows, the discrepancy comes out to -0.06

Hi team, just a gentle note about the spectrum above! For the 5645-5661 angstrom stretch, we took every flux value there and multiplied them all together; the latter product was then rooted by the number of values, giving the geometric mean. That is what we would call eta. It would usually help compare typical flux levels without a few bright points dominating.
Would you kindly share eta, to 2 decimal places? 5.18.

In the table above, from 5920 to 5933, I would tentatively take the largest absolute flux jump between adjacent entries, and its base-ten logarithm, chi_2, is -0.56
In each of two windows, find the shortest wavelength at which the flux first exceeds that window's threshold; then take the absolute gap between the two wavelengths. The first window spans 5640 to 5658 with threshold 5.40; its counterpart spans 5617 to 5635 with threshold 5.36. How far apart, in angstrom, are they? 18.2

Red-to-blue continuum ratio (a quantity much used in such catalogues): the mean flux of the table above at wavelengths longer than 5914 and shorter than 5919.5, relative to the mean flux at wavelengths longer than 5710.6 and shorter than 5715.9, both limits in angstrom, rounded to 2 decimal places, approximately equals 0.98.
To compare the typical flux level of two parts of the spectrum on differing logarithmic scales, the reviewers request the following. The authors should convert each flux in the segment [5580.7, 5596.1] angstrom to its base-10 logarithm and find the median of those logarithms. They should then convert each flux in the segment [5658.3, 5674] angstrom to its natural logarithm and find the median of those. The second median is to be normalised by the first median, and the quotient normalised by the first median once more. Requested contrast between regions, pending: 3.29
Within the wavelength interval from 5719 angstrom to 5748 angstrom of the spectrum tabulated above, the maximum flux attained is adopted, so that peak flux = 5.761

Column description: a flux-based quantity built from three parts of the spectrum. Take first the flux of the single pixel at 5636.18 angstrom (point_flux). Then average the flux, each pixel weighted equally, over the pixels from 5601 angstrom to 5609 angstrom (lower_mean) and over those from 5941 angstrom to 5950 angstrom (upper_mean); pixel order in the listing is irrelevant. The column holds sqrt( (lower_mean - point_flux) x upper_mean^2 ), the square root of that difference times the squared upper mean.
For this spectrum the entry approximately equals 2.3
